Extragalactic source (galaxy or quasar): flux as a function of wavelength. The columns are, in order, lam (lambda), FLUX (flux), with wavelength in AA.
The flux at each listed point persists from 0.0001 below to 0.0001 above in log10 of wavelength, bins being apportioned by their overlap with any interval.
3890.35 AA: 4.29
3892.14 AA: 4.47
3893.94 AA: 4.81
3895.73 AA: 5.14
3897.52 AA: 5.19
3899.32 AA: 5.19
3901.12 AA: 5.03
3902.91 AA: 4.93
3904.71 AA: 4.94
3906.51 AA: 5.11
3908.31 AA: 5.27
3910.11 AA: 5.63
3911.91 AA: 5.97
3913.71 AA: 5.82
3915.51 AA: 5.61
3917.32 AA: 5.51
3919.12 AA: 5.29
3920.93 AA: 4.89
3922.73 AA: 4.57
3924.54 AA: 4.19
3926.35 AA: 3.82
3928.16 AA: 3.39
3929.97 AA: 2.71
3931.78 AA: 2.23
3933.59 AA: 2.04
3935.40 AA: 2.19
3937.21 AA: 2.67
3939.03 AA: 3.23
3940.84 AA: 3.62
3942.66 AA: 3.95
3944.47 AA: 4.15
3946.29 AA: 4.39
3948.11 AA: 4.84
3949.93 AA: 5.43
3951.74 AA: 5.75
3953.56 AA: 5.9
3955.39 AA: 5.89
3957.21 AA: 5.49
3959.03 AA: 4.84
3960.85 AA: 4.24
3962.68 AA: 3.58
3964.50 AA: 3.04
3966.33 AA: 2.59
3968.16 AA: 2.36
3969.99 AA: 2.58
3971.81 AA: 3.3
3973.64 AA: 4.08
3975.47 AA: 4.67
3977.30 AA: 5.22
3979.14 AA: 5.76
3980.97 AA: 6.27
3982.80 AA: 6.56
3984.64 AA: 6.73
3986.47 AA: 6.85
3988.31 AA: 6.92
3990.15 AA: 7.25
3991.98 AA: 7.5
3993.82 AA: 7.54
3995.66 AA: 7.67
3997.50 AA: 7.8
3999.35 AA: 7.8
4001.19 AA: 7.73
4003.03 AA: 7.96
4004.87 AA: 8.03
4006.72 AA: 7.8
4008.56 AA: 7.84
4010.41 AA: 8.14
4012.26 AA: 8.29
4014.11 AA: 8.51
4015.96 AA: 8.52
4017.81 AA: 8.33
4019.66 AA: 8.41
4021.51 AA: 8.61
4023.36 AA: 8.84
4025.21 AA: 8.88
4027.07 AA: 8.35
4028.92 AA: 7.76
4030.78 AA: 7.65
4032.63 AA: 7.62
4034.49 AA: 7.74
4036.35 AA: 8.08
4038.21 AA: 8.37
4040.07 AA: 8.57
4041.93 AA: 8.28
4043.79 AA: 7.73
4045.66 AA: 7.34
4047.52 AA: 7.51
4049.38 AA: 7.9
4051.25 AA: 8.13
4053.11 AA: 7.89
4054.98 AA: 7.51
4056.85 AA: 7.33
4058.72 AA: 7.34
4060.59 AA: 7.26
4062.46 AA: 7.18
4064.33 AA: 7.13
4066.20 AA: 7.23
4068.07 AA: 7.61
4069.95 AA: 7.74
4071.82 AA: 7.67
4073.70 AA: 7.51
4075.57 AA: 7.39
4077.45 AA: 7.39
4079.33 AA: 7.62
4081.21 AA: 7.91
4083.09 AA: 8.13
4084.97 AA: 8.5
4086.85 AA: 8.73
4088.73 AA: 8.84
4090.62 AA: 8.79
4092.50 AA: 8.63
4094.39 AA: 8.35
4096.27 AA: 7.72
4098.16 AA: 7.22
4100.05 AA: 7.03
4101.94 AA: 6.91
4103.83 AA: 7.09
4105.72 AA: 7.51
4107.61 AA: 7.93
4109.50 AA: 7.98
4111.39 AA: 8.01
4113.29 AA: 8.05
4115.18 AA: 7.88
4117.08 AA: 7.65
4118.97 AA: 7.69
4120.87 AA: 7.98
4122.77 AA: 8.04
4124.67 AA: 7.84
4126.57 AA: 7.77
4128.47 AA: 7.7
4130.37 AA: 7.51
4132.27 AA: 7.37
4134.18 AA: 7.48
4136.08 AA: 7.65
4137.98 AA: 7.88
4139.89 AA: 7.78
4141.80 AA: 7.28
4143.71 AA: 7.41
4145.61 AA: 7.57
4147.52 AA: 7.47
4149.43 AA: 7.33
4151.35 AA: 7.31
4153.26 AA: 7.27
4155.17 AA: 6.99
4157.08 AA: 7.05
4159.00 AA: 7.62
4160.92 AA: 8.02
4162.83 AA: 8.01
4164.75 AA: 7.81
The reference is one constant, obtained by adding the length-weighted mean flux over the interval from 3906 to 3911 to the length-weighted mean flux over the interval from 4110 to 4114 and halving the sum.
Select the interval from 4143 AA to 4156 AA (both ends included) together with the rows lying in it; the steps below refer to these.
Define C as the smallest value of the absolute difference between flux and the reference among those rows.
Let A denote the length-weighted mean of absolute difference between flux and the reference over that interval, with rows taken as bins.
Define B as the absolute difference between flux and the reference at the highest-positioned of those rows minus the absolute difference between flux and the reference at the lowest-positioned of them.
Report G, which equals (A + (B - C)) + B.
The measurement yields -0.5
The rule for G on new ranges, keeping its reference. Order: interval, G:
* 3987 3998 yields 2.3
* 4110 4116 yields -0.2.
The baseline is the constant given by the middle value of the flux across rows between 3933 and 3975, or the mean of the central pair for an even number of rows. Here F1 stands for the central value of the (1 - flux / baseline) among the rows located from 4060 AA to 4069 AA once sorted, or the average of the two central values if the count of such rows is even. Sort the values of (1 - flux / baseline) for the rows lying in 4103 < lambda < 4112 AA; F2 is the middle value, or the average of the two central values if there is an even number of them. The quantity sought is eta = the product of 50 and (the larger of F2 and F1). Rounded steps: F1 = -0.8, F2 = -1.01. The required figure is -42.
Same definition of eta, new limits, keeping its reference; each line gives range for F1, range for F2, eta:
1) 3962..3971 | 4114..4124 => 17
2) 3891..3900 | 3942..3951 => -6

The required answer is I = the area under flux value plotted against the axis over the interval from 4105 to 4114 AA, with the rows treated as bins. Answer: 71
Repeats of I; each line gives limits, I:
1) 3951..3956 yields 29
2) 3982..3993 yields 77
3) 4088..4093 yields 44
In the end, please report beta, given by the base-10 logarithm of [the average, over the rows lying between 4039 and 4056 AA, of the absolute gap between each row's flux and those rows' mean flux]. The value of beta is -0.51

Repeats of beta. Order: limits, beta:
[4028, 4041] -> -0.50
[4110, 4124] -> -0.86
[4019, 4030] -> -0.52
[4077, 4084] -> -0.59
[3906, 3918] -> -0.65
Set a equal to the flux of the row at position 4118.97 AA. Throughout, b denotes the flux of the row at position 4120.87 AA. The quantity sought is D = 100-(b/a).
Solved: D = 99.0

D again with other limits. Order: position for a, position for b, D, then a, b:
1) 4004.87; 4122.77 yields 99.0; 8.03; 8.04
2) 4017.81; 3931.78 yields 99.7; 8.33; 2.23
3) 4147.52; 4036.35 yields 98.9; 7.47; 8.08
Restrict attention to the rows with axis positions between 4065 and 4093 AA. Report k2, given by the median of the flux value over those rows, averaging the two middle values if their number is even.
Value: 7.7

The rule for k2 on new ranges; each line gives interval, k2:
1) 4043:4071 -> 7.5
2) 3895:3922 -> 5.2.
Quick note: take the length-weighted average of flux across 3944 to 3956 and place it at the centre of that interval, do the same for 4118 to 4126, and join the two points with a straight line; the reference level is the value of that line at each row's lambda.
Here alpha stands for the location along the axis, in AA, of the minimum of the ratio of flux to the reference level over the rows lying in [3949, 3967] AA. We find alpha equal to 3966.33 AA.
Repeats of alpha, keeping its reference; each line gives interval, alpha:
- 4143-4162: 4155.17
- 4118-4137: 4132.27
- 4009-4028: 4027.07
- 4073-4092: 4077.45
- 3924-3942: 3933.59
